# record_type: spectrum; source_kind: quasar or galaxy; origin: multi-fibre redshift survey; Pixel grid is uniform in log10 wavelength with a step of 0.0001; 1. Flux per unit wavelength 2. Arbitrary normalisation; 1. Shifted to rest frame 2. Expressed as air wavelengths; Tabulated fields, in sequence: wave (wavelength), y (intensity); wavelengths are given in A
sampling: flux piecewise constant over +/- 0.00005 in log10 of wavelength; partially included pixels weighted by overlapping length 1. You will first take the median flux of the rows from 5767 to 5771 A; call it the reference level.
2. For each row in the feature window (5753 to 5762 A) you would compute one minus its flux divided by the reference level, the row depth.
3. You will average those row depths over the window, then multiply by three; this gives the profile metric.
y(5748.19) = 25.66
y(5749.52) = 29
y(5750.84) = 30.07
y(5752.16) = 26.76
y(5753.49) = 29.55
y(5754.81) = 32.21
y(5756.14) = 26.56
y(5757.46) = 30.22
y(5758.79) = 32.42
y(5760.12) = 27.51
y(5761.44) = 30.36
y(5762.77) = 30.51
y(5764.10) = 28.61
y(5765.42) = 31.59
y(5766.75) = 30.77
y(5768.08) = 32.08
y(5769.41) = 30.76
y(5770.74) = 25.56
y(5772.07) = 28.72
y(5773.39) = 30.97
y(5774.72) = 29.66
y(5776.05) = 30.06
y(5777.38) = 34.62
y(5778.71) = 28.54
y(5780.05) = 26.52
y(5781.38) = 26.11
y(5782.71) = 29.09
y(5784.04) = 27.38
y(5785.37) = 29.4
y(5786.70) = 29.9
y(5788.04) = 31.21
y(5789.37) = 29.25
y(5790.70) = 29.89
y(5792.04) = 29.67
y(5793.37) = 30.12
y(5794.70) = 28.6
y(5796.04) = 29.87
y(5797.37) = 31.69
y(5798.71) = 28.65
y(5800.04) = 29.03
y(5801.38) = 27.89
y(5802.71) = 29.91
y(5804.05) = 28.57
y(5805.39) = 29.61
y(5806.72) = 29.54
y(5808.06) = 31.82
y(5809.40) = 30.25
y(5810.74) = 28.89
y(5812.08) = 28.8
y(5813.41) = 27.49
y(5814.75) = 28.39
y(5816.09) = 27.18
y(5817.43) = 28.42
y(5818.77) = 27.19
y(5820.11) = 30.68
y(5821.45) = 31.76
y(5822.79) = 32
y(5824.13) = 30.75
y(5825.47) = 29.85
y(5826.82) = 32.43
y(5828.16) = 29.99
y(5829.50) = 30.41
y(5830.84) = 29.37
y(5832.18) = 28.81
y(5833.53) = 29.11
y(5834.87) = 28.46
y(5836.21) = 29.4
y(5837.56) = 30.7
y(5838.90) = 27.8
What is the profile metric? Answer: 0.09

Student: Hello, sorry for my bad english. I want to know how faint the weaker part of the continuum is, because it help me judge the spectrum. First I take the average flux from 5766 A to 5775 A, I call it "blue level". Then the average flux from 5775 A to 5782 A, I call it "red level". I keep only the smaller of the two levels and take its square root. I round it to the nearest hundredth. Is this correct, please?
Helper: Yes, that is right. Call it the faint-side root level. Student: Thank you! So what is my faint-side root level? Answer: 5.40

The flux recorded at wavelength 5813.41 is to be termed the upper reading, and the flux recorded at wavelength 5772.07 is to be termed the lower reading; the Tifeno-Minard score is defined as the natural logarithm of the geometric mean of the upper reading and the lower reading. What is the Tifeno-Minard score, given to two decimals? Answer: 3.34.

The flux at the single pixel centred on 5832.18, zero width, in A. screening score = 28.81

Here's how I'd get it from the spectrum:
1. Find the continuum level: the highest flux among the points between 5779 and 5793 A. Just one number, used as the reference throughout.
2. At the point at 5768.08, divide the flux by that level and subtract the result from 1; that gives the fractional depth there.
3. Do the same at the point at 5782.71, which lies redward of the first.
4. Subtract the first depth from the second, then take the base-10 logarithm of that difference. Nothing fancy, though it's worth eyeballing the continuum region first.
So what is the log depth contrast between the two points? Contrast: -1.02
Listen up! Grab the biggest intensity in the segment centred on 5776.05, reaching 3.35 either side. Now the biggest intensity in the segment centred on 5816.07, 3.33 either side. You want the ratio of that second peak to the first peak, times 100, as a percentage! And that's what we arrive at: 82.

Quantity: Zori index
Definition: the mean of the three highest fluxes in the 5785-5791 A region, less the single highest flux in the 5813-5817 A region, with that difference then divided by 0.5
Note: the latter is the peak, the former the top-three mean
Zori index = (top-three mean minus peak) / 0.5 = 4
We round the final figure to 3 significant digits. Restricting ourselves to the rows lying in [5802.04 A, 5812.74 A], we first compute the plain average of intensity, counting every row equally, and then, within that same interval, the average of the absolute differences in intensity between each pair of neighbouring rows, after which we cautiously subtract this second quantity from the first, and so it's 28.6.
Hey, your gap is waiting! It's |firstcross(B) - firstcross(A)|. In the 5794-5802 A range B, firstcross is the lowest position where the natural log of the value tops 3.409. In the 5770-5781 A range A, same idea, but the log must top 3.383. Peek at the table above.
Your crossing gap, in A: 24.0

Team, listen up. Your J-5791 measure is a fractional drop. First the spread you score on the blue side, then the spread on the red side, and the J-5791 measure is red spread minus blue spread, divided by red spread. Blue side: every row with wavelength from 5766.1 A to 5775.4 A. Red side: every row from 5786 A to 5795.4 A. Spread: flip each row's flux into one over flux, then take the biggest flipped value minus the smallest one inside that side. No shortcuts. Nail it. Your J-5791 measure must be -1.7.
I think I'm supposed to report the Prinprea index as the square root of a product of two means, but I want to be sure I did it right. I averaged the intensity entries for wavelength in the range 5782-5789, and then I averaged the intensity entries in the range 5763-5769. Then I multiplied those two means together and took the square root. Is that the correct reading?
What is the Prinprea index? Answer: 30.1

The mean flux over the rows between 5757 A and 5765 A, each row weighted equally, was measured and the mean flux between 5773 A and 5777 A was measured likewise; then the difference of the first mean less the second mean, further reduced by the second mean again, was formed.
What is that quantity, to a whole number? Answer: -31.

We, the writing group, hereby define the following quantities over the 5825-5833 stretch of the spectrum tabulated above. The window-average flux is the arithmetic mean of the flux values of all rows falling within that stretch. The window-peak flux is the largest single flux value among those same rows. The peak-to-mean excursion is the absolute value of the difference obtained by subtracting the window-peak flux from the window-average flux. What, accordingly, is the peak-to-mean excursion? 2.3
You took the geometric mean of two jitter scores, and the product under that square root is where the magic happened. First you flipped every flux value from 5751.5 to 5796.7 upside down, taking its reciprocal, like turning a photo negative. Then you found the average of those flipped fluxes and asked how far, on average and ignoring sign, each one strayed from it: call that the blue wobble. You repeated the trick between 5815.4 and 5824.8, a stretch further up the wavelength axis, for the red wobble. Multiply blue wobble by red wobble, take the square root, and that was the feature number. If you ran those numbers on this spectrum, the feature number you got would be 0.0019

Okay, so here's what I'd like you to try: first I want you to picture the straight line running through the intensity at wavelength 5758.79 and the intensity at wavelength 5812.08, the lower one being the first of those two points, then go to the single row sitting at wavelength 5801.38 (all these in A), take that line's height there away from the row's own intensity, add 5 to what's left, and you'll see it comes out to 3.4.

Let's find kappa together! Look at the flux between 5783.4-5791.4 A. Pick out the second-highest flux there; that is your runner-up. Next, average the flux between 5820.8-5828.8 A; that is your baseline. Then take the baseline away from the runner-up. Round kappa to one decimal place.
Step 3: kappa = -1.2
